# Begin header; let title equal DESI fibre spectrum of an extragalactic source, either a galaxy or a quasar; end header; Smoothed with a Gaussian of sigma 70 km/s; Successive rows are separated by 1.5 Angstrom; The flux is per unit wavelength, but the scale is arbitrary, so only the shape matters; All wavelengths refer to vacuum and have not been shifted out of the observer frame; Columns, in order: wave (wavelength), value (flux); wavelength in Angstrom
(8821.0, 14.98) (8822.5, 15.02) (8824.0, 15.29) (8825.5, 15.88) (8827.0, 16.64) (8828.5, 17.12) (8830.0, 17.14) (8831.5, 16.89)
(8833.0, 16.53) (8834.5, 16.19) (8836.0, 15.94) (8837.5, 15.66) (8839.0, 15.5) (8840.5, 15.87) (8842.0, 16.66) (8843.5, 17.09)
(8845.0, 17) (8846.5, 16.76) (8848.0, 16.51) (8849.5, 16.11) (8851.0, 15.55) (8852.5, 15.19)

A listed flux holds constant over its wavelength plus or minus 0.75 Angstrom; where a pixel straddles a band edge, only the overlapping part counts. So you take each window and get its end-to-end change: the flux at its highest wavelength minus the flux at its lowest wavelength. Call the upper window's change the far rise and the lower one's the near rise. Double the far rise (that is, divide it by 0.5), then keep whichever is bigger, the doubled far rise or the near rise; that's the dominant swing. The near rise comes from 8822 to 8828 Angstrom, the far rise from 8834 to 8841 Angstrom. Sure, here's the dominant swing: 1.62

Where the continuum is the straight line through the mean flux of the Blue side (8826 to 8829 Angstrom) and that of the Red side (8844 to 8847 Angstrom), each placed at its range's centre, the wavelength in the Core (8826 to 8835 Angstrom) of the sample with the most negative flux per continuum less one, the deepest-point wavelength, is 8834.5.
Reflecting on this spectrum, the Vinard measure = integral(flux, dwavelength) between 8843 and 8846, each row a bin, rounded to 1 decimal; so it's 51.1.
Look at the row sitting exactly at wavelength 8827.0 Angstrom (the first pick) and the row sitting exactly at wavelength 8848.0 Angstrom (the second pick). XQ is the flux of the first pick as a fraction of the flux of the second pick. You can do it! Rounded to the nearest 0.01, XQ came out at 1.01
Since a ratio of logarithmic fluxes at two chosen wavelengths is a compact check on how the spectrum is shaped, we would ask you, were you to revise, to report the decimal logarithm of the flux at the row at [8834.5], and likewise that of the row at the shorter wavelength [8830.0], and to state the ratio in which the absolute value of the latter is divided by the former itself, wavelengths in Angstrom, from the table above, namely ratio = 1.02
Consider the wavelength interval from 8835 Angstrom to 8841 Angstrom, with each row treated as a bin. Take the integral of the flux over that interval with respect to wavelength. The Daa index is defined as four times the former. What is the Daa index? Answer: 378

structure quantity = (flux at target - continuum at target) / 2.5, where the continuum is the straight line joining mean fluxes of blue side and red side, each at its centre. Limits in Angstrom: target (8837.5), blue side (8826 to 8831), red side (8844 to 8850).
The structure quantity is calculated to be -0.45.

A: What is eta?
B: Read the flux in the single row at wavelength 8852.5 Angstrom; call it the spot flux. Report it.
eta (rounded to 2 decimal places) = 15.19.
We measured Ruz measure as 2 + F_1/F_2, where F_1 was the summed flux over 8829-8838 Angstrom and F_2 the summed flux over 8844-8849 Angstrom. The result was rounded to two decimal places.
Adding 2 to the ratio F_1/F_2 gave 3.96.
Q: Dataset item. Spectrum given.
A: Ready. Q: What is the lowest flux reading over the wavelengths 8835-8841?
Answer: 15.5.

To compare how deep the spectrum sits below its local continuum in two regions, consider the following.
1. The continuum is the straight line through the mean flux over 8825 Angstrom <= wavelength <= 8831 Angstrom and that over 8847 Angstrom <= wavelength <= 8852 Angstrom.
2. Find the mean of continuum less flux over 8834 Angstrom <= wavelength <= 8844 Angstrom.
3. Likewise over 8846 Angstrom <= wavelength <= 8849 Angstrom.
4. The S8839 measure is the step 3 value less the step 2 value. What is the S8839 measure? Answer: -0.7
